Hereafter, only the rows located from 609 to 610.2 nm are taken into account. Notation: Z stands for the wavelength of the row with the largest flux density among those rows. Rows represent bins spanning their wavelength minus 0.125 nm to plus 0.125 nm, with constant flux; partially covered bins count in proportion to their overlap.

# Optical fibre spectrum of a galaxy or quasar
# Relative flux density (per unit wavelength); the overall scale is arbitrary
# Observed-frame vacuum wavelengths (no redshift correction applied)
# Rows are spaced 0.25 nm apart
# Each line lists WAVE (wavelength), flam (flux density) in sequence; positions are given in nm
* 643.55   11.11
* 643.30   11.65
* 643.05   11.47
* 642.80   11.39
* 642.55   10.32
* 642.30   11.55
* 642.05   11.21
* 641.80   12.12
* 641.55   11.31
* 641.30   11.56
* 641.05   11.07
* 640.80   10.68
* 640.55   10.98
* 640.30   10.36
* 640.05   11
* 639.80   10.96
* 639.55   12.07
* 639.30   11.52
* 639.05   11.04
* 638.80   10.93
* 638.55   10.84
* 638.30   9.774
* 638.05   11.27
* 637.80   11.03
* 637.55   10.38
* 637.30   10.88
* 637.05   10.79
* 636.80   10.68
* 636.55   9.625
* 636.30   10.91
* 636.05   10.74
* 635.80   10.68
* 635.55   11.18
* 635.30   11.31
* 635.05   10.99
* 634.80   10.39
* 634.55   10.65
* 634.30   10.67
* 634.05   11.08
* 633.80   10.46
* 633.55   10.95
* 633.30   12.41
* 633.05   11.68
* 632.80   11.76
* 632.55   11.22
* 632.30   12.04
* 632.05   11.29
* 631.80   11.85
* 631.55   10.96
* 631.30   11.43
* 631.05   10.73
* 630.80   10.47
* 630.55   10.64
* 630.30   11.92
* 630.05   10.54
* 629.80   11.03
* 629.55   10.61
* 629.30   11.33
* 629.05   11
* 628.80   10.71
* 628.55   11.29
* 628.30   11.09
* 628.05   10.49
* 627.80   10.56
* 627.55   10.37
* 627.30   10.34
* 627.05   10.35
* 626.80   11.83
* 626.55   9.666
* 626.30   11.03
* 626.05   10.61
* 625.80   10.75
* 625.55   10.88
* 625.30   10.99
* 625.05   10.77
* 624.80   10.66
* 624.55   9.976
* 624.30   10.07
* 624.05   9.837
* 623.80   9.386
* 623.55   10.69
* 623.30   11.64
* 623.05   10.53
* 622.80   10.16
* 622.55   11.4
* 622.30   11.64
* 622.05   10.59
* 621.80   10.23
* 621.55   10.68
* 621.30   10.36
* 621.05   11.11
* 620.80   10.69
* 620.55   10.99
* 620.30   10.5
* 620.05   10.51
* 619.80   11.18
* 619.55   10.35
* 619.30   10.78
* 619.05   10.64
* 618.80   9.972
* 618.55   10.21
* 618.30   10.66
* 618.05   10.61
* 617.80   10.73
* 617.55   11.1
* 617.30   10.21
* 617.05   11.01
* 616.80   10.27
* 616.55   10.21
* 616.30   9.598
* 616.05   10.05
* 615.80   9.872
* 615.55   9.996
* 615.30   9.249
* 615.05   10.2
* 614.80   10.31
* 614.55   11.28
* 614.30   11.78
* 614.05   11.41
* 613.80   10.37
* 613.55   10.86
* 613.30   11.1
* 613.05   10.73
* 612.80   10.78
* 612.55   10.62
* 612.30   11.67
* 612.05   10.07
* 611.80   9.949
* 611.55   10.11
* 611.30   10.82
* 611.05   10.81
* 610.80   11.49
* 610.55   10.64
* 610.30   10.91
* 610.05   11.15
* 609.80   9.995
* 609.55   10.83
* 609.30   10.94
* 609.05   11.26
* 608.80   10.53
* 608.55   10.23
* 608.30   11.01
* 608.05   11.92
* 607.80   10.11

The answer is 609.05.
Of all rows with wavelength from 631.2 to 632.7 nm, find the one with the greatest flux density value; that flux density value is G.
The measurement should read 12.04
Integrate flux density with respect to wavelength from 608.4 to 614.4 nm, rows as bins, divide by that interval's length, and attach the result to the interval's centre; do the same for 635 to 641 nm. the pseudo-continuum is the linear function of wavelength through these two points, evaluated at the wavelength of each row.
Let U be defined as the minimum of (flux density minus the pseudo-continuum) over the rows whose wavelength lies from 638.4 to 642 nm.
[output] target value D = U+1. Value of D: 0.5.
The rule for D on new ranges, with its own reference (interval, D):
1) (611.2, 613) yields 0.2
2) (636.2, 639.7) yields -0.2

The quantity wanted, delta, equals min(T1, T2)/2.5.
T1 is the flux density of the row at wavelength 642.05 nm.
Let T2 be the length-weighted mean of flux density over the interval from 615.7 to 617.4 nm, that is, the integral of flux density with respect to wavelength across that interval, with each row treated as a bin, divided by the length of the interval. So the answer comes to 4.07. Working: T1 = 11.21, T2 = 10.2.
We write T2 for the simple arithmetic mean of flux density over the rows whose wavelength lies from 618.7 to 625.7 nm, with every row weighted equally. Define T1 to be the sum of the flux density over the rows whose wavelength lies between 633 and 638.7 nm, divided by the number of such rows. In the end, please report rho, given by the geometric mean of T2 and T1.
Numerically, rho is 10.73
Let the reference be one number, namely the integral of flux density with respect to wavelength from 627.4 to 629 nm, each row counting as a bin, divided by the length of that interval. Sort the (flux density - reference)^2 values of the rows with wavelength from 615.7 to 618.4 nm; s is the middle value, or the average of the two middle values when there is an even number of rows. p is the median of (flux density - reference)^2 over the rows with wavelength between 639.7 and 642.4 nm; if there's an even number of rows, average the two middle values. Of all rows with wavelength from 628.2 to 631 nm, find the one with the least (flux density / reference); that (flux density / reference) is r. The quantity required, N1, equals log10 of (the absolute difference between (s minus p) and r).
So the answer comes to -0.049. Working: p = 0.16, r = 0.973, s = 0.24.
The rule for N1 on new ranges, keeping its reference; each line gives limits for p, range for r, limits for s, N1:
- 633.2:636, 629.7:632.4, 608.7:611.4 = 0.012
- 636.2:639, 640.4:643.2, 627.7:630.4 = -0.037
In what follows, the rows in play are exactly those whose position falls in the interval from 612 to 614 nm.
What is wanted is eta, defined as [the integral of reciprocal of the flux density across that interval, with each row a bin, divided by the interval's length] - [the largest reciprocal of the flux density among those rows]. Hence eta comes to -0.0068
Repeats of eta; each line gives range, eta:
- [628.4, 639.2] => -0.0126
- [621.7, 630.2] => -0.0127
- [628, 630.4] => -0.0044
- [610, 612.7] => -0.0072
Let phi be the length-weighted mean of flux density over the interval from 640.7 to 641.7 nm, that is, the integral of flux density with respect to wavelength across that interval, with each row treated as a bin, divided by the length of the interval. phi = 11.19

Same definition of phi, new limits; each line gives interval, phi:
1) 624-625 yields 10.21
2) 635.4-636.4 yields 10.89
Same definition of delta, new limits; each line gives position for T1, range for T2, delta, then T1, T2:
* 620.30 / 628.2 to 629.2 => 4.20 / 10.5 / 11.0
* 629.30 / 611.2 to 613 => 4.23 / 11.33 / 10.6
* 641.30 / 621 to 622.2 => 4.23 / 11.56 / 10.6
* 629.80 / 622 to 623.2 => 4.36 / 11.03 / 10.9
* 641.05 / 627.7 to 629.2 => 4.35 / 11.07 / 10.9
